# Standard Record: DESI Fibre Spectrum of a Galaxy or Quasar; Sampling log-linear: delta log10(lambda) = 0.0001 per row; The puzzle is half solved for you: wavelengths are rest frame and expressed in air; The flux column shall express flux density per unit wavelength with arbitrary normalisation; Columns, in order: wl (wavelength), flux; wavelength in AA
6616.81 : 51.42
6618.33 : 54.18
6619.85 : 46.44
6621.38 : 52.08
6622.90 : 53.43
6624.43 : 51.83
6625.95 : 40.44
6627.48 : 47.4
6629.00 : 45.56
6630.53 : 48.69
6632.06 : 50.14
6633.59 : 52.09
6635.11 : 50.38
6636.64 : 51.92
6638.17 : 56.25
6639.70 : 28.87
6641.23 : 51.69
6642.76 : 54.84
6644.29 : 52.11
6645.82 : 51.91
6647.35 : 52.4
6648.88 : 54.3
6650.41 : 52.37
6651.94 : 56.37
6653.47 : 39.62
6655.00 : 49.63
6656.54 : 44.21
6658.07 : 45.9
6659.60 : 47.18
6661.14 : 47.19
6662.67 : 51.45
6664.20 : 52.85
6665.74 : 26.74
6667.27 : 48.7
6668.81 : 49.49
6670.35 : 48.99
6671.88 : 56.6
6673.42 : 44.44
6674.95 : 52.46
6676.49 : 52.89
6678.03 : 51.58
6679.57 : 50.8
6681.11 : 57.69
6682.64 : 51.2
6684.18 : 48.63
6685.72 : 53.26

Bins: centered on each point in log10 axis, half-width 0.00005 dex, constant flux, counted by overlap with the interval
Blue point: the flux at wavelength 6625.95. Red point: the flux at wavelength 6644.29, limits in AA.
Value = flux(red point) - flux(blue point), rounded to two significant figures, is 12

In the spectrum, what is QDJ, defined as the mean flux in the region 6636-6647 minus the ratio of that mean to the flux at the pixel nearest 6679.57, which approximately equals 48.7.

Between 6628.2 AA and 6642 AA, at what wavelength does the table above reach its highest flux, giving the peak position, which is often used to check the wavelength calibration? 6638.17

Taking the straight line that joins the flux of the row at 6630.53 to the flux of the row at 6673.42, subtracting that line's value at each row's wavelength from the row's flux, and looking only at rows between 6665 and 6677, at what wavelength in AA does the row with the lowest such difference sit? 6665.74 AA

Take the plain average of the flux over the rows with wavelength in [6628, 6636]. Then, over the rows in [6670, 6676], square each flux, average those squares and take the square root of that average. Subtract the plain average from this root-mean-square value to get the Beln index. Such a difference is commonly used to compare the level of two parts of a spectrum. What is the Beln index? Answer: 1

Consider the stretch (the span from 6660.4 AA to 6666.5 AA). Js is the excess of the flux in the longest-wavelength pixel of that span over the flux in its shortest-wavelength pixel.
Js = -20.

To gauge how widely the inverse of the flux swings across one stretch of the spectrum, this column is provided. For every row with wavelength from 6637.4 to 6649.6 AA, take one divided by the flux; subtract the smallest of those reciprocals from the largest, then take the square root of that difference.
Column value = 0.13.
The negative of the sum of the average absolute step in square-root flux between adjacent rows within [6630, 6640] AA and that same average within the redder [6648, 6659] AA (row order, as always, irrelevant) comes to -1.0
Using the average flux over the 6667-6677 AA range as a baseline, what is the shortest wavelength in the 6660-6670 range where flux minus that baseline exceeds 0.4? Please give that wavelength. 6662.67 AA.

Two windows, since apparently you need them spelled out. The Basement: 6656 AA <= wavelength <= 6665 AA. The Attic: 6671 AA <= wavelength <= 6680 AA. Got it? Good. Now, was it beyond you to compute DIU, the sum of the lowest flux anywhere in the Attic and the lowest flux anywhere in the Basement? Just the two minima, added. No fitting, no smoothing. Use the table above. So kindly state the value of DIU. 89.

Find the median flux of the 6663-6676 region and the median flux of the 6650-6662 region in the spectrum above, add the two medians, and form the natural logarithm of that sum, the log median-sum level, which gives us 4.57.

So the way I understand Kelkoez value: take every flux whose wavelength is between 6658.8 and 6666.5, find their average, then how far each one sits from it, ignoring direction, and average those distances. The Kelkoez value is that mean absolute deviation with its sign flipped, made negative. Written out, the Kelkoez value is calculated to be -7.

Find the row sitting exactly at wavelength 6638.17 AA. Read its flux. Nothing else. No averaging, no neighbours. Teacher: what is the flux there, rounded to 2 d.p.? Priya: 56.25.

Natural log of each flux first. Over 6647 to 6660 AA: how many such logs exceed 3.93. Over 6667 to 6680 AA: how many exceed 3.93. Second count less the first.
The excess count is 0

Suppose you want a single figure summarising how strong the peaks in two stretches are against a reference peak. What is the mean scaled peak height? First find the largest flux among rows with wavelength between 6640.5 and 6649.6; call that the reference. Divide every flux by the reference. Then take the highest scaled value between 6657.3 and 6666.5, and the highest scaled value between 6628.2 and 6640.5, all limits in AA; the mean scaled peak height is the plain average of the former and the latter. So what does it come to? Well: 0.99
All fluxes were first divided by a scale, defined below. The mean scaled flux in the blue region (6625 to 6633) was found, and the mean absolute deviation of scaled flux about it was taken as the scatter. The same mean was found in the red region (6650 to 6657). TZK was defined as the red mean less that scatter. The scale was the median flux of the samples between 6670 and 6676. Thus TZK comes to 0.90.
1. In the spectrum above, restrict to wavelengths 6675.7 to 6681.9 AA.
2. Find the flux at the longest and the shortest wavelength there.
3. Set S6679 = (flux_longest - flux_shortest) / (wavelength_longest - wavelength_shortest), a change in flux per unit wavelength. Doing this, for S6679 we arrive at 1.0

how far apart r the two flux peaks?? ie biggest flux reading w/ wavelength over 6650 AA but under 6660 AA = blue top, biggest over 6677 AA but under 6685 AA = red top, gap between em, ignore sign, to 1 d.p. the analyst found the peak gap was 1.3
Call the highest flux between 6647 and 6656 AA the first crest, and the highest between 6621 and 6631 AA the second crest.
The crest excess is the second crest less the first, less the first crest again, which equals -59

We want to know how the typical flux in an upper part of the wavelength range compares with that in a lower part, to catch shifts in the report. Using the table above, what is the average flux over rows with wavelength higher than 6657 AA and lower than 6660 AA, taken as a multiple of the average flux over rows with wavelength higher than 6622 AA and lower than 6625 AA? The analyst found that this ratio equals 0.88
